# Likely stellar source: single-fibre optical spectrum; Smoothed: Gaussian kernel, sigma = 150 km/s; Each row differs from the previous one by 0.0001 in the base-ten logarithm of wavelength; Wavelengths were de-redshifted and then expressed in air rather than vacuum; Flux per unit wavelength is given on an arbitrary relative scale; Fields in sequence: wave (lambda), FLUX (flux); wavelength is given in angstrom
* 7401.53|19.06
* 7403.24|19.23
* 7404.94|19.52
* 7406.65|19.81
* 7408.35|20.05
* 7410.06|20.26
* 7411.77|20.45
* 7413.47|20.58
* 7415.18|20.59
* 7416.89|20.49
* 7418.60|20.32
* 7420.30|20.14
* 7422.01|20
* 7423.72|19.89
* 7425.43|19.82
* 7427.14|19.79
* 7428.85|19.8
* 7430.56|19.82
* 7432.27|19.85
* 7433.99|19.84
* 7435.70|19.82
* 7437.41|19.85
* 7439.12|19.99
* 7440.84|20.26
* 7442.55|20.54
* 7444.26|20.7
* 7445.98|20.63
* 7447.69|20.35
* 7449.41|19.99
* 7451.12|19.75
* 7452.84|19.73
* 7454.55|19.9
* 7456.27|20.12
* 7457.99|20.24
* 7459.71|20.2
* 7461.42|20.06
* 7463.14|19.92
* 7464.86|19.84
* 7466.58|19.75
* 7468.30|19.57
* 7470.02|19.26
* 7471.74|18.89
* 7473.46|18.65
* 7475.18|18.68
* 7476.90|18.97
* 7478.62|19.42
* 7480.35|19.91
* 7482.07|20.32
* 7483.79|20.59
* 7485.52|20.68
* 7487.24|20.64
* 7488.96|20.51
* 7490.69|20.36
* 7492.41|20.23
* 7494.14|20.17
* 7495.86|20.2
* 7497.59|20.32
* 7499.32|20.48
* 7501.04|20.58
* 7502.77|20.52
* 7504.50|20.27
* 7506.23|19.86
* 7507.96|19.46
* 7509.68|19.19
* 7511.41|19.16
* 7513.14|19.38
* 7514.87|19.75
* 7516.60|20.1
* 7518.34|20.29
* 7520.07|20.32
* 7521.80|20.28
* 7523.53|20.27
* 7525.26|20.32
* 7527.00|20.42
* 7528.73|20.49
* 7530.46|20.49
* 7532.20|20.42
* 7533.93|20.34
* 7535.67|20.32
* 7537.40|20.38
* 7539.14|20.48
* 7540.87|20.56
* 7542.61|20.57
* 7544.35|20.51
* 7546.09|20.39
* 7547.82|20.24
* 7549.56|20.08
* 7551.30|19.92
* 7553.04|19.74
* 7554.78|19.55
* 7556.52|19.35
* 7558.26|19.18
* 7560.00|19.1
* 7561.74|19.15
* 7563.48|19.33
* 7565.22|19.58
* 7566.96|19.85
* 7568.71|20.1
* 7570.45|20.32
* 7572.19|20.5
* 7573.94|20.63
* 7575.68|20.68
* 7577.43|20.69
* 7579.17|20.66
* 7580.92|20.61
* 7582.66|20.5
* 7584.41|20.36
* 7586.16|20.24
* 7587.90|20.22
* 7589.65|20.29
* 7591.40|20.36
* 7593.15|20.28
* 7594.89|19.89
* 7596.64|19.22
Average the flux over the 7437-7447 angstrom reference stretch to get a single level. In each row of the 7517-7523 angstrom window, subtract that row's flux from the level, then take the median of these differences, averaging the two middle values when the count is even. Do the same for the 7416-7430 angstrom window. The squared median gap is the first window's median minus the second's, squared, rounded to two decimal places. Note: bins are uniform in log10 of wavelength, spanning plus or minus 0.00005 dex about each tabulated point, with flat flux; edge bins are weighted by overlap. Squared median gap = 0.12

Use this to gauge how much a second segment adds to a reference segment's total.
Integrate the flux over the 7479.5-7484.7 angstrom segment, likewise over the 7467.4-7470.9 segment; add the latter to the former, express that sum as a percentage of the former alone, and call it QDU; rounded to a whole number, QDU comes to 164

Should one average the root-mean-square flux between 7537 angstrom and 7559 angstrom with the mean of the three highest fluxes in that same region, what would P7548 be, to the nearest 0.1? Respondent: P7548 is 20.3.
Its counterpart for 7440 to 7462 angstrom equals 20.4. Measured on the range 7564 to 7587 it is 20.5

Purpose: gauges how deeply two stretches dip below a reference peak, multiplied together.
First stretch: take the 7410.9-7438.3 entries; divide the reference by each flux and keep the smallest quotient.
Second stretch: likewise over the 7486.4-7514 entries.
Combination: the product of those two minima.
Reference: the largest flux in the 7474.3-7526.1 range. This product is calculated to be 1.006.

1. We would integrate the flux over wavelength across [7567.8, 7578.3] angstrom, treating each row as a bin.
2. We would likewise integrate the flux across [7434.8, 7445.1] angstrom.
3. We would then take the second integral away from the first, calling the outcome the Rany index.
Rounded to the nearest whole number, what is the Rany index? 7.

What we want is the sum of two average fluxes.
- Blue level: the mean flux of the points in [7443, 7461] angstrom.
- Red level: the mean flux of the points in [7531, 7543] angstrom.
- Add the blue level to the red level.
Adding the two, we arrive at 40.6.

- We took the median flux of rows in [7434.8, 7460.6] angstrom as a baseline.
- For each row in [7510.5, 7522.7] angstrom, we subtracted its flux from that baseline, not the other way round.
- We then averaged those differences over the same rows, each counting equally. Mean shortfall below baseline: 0.22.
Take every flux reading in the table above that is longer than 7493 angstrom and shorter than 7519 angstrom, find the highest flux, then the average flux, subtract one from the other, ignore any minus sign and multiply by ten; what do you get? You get 6.0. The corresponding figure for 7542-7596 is 6.0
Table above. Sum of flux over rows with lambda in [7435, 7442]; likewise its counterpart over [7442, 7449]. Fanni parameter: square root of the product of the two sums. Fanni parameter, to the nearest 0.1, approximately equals 81.1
